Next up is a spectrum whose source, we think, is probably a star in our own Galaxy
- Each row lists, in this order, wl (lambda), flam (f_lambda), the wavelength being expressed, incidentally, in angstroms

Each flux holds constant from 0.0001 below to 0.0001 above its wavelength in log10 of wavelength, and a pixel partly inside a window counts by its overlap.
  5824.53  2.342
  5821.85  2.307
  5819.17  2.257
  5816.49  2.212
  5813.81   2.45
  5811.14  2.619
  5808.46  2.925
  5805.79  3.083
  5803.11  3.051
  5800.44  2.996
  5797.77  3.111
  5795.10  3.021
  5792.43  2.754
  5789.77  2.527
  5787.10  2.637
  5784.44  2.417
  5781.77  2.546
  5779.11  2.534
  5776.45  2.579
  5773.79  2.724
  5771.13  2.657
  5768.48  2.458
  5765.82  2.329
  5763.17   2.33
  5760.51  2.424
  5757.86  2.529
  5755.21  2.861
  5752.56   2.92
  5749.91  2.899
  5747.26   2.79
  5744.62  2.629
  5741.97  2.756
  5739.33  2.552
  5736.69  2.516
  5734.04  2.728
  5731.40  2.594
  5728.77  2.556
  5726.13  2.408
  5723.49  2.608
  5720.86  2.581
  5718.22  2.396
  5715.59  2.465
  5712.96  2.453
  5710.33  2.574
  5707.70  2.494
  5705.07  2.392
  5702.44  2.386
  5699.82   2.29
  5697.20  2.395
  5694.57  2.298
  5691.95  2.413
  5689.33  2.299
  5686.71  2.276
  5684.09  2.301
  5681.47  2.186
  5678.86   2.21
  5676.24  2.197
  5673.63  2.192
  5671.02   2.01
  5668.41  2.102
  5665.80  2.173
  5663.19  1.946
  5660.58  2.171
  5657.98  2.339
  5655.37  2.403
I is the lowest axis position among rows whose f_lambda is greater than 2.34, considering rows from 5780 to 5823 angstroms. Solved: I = 5781.77 angstroms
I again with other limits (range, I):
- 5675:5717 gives 5691.95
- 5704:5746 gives 5705.07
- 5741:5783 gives 5741.97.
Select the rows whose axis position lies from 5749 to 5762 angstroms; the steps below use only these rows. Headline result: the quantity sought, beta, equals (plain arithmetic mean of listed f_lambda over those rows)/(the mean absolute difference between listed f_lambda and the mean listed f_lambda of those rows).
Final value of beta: 14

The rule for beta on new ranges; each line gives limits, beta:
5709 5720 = 48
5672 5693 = 36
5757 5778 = 21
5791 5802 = 27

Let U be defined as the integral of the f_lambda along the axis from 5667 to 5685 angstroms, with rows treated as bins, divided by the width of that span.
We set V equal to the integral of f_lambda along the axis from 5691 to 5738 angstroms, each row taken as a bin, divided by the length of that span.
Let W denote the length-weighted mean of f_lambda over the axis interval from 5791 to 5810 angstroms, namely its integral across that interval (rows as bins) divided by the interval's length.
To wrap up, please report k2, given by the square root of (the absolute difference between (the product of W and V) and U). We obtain 2.28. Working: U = 2.17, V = 2.5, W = 2.99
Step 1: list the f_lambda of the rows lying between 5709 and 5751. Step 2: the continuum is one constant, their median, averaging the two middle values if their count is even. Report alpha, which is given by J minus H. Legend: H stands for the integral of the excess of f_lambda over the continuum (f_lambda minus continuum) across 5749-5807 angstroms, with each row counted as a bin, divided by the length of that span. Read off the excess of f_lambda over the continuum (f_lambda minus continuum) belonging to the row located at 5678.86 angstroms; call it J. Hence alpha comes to -0.5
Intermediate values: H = 0.12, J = -0.37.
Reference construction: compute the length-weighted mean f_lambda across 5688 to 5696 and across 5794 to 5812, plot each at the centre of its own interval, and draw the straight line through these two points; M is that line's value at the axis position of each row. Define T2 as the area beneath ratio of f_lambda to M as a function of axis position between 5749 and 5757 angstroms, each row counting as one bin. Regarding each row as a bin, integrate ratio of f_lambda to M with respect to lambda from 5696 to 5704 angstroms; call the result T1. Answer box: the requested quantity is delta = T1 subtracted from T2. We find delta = 0.6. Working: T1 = 7.9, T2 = 8.54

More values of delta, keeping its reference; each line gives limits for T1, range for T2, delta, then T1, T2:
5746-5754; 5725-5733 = -0.6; 8.6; 7.94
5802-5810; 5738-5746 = 0.0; 8.0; 8.07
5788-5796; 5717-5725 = 0.5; 7.5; 8.07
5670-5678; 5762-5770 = -0.8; 7.7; 6.89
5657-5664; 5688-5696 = 1.0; 7.0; 8.00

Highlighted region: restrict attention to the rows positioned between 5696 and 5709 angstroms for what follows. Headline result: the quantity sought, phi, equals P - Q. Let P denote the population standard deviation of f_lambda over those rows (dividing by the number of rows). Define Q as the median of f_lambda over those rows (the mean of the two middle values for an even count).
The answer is -2.33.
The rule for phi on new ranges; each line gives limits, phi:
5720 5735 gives -2.49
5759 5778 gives -2.31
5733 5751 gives -2.60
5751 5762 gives -2.48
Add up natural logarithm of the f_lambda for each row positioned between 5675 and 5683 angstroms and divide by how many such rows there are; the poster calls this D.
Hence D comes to 0.79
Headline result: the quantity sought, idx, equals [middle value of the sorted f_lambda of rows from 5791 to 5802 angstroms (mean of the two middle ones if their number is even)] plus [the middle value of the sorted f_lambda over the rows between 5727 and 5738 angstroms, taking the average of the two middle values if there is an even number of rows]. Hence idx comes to 5.6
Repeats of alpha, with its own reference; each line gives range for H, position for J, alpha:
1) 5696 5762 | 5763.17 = -0.2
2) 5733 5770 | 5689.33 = -0.3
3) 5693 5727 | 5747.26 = 0.3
